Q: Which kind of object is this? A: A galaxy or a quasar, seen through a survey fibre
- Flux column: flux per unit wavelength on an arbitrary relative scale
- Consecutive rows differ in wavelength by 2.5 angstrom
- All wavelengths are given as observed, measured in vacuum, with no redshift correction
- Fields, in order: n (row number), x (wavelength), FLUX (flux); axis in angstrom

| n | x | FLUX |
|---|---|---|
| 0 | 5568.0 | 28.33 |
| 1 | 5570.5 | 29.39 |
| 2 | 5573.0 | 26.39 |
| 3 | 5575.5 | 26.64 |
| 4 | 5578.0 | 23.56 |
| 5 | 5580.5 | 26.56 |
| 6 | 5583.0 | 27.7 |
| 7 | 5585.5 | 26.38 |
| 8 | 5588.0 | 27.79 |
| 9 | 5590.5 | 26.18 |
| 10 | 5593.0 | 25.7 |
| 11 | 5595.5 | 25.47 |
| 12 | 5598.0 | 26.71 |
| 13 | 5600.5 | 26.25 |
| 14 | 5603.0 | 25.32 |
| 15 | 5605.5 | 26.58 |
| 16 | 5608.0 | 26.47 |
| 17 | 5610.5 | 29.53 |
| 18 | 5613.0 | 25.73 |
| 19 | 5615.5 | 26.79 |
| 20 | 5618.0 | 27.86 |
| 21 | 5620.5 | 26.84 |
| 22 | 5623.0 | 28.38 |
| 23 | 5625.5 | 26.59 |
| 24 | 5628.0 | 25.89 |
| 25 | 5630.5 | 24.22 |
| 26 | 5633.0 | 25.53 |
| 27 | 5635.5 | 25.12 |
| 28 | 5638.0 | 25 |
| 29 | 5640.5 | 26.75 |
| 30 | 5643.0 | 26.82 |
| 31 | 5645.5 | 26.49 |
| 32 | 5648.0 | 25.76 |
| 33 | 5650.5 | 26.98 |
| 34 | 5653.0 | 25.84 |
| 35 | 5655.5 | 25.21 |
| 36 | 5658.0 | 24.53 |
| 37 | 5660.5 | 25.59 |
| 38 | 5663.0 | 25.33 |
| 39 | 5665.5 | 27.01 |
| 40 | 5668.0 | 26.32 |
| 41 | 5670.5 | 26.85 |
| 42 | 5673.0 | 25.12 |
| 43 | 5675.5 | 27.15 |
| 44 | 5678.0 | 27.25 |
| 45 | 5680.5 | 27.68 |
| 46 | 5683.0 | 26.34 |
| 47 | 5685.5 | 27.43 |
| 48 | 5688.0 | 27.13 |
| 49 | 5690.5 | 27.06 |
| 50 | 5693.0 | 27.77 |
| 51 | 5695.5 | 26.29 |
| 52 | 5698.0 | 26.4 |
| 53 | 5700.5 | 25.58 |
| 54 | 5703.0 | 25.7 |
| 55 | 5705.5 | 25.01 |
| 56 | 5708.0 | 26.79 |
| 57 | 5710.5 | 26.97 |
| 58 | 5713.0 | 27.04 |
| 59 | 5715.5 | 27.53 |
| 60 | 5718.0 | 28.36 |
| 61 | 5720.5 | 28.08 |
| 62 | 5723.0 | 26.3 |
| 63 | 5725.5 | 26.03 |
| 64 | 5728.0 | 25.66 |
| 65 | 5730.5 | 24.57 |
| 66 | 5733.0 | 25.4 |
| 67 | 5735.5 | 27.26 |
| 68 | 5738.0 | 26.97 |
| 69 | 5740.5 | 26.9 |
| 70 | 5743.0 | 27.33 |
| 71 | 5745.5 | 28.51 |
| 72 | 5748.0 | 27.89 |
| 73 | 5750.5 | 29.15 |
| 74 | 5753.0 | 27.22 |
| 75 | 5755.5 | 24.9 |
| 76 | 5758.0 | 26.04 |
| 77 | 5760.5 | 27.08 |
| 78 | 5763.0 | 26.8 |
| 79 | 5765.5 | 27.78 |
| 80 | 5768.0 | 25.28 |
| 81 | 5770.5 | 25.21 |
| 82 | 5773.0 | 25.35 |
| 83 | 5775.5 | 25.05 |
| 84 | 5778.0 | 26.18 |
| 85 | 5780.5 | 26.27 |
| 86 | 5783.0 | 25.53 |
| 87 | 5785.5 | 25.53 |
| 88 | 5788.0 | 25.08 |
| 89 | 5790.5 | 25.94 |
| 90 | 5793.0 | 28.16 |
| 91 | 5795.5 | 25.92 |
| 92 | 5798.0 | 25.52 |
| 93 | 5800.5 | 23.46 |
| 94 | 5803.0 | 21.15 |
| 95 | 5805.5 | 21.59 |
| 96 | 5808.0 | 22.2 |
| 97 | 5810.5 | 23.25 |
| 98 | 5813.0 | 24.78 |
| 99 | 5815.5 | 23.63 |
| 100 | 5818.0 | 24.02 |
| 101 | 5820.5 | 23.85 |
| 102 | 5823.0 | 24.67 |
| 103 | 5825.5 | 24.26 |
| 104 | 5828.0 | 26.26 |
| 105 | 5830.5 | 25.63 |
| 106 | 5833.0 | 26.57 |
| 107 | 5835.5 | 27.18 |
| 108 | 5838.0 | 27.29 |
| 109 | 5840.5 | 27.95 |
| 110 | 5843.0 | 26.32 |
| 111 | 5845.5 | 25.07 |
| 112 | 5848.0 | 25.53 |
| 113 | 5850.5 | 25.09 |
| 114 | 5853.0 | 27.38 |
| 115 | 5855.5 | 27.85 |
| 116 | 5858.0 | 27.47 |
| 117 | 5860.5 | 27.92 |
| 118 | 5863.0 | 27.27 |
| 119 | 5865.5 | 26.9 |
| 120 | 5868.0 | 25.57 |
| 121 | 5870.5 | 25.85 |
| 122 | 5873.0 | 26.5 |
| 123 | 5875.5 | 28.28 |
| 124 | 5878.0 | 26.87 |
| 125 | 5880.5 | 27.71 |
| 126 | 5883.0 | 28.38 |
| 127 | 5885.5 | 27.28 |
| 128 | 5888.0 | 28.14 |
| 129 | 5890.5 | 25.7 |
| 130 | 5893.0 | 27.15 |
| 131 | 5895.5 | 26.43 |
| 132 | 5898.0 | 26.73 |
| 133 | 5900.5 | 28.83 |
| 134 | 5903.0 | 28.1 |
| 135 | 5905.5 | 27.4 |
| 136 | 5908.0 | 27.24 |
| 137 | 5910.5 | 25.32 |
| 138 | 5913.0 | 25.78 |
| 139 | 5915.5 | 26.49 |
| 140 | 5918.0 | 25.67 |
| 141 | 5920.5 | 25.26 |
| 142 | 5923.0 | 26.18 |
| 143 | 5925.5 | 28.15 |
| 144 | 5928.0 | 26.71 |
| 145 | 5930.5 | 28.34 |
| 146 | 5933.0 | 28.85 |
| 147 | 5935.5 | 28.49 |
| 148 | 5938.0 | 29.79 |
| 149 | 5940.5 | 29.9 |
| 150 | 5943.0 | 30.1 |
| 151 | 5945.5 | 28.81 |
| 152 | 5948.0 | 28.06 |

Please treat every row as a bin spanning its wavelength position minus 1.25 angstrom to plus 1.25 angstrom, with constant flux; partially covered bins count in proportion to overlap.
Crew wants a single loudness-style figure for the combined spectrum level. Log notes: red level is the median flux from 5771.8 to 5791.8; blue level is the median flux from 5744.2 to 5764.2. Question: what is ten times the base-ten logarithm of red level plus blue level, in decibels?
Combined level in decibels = 17.2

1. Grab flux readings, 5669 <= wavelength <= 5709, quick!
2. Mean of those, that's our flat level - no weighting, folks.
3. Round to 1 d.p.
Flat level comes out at 26.6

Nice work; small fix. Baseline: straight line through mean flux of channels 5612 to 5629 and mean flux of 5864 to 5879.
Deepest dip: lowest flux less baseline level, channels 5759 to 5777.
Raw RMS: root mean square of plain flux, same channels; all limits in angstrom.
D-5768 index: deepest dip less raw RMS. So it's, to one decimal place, -27.8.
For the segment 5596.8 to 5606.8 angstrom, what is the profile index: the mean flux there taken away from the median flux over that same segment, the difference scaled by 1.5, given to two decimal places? 0.30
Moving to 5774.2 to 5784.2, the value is 0.15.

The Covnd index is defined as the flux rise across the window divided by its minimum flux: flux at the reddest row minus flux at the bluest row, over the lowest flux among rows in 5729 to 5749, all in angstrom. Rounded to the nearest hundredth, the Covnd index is 0.14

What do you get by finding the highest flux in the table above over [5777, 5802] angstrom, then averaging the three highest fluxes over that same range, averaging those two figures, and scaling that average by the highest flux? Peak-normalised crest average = 0.977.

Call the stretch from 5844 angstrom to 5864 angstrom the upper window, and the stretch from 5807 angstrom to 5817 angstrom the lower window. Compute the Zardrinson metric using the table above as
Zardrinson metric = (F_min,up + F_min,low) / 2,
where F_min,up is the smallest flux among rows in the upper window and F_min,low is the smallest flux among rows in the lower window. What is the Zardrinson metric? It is 23.6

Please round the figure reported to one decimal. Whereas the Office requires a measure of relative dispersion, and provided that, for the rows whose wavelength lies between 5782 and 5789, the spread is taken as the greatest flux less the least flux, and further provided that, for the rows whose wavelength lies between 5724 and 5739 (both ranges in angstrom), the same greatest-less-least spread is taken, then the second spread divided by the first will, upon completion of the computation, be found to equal 6.0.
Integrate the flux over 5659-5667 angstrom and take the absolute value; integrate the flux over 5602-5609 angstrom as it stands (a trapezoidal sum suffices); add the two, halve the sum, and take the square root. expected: 14.0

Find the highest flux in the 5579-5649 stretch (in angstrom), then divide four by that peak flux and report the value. 0.135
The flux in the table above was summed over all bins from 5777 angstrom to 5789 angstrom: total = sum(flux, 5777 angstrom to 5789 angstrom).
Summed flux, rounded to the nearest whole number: 129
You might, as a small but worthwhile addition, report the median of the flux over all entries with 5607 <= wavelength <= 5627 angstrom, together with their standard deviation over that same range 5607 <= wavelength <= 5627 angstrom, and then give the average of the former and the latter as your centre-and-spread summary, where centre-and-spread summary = 14.0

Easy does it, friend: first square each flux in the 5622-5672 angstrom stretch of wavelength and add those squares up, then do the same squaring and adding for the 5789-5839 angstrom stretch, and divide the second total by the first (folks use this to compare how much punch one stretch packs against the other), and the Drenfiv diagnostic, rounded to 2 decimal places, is 0.91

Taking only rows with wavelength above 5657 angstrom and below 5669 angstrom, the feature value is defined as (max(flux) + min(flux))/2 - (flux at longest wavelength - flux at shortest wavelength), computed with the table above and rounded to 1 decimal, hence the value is 24.0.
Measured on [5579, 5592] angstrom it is 27.4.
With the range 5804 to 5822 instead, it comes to 20.9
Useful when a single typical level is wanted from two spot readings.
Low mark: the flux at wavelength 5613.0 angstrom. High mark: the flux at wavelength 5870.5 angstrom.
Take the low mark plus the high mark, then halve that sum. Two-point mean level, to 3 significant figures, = 25.8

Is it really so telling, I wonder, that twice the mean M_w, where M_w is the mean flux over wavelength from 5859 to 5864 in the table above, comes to 55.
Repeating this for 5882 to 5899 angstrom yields 54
